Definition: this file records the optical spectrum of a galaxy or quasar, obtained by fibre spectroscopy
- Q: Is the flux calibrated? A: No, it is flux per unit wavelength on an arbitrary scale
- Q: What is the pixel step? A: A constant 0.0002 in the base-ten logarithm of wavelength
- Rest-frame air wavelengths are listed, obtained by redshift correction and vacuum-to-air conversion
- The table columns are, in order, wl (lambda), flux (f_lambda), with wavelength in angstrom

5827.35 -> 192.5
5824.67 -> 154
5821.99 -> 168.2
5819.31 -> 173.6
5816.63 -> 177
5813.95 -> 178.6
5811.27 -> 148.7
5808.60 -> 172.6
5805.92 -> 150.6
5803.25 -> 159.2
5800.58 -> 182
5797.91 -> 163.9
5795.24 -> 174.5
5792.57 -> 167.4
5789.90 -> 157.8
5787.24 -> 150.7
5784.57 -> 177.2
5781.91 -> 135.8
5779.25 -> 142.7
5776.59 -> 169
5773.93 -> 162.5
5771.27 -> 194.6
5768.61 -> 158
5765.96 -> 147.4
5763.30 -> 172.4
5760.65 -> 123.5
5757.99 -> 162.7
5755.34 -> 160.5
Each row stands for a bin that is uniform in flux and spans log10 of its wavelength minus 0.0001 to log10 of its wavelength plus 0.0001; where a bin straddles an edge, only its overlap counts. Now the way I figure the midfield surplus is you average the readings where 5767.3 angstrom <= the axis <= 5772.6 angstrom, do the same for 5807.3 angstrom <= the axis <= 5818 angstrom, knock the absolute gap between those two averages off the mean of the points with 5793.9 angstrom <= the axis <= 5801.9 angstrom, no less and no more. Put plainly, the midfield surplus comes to 166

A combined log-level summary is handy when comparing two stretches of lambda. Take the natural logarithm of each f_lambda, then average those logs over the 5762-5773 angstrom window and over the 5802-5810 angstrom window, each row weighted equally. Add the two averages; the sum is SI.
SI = 10.2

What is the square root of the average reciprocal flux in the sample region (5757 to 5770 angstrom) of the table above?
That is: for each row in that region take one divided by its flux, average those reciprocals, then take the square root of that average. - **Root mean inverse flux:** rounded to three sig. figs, 0.0814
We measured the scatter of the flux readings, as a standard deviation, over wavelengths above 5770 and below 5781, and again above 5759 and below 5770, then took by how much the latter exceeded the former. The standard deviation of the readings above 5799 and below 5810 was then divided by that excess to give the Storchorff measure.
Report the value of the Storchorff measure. -17.2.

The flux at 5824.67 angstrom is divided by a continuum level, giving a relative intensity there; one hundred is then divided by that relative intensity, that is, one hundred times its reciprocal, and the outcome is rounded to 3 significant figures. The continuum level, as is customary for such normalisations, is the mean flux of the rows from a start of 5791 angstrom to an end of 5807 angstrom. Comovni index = 108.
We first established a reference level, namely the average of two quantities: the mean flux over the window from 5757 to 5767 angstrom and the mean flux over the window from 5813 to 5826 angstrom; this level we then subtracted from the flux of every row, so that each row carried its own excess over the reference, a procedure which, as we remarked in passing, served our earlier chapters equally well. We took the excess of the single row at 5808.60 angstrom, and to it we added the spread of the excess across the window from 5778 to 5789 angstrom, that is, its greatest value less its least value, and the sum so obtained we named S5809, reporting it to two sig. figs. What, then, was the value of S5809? 53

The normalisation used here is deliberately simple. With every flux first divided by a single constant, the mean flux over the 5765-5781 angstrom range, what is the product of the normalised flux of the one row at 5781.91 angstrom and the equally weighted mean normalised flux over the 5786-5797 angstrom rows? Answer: 0.84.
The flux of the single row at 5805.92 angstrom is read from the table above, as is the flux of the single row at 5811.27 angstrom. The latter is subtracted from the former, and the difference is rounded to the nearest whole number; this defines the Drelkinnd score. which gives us 2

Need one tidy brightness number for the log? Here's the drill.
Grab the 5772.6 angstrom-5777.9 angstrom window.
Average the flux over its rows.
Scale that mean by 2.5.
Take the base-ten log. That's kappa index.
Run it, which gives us 2.617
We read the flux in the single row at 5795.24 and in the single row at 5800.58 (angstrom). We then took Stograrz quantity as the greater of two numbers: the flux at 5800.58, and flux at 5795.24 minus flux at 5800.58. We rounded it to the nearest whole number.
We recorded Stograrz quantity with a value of 182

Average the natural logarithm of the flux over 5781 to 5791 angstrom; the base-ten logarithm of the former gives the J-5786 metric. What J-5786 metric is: 0.703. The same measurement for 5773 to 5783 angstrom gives 0.701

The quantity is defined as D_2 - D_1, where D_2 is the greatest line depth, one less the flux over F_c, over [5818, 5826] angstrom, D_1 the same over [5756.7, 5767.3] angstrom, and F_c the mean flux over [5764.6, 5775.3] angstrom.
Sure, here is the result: -0.18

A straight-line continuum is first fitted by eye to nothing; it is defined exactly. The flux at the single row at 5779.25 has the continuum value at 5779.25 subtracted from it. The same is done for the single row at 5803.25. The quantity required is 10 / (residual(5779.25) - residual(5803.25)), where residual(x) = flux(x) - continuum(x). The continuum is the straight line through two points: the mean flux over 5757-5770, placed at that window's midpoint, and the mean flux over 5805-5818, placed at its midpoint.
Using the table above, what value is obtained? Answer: -1.0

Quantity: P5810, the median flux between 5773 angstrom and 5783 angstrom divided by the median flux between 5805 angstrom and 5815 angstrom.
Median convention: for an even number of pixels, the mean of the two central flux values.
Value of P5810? 0.94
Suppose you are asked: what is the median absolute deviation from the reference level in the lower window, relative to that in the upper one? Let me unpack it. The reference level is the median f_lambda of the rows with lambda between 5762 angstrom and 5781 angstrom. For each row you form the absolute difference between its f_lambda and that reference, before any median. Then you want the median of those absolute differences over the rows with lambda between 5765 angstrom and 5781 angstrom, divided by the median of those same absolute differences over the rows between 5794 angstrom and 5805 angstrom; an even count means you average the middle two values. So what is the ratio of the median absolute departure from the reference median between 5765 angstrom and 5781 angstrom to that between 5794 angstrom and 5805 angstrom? 1.4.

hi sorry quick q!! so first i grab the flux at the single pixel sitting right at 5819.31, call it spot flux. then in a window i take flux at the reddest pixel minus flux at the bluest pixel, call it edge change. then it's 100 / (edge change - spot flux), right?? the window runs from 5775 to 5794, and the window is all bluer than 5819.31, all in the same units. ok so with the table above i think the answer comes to -0.57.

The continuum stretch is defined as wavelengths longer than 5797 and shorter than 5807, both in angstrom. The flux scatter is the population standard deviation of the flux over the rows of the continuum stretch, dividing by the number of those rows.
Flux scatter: 11.5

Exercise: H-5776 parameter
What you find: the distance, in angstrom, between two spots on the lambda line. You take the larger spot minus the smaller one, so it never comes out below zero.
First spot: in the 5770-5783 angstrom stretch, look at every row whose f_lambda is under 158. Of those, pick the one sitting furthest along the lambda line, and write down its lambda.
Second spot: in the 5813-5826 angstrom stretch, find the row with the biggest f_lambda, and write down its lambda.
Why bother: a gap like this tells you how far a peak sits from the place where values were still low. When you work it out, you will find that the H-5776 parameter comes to 32.0 angstrom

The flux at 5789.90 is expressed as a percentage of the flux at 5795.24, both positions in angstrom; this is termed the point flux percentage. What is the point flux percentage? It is 90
